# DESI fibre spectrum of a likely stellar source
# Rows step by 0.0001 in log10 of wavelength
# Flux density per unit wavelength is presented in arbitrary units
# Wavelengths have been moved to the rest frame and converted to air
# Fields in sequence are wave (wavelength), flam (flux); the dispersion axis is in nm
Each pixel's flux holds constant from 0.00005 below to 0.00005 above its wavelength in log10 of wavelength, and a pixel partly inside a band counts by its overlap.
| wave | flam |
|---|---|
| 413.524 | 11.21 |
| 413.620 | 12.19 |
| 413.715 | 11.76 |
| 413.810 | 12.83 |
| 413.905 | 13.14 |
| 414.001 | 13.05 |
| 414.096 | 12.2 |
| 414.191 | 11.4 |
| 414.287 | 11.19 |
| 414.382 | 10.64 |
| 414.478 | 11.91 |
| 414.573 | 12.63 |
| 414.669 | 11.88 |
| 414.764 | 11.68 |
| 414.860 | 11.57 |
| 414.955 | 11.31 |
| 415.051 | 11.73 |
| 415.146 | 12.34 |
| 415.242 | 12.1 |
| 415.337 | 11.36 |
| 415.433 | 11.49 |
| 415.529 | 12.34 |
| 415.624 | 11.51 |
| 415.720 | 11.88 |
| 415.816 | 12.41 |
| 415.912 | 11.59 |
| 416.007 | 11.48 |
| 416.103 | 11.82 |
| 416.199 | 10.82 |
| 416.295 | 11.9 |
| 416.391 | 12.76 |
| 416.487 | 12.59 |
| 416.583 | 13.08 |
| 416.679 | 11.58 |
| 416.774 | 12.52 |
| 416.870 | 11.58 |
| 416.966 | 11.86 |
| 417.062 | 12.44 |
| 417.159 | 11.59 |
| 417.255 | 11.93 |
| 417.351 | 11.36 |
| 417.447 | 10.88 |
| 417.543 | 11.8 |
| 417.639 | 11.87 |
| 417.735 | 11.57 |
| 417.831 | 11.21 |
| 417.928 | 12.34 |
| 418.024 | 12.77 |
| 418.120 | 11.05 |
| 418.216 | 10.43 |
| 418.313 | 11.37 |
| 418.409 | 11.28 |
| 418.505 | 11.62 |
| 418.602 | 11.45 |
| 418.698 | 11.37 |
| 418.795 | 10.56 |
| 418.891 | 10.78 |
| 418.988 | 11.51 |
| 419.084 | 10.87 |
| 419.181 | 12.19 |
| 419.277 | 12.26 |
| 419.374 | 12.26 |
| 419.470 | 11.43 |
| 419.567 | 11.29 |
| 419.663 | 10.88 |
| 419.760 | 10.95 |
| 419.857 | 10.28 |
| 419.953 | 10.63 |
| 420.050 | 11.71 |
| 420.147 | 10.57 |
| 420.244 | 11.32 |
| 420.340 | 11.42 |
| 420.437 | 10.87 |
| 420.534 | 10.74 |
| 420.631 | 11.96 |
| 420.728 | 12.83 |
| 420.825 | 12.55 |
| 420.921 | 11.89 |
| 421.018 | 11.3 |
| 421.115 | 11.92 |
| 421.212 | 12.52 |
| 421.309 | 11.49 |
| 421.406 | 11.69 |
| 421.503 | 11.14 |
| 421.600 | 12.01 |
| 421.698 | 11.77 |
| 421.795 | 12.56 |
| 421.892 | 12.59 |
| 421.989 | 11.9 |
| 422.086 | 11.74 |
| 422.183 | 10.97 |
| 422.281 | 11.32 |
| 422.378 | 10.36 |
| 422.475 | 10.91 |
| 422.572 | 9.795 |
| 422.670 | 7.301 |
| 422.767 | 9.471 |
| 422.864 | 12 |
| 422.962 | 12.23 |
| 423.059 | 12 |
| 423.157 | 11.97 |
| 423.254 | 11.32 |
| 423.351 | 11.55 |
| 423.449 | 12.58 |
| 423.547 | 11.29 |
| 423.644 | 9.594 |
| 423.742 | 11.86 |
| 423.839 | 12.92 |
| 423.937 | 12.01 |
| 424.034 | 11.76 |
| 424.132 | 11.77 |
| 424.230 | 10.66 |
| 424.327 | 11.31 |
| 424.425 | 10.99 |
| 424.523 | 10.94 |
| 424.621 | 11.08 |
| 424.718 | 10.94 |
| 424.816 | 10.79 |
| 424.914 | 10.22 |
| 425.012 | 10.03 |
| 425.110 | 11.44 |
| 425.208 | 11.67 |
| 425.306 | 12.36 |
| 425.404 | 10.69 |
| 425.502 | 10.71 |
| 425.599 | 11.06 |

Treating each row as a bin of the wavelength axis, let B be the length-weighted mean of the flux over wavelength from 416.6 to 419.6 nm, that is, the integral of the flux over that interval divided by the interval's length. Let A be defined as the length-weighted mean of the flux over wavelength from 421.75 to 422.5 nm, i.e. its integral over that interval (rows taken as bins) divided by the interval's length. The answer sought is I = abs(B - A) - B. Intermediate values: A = 11.6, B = 11.6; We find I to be -11.6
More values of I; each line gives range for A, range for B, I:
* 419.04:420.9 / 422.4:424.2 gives -11.0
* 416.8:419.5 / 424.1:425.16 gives -10.2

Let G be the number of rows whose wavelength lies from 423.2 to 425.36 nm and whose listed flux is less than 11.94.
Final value 18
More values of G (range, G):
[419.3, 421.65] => 18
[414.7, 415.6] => 6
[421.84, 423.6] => 12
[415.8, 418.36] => 19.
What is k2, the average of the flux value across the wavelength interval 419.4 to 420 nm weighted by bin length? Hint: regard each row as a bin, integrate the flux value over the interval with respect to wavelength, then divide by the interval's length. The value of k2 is 10.97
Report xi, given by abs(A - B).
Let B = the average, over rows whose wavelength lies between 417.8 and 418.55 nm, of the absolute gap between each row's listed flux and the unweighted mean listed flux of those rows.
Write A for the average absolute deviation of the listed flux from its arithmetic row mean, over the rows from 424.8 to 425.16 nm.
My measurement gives 0.06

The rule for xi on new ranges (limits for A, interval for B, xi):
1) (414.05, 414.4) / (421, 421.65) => 0.08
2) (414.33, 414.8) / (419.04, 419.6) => 0.05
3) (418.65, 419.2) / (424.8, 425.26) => 0.10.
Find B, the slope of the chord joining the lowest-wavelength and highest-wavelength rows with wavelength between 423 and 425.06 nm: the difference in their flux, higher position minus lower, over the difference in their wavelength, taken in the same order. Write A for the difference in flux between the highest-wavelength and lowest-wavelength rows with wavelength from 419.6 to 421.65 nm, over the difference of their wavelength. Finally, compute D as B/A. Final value -1.7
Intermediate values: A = 0.6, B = -1.0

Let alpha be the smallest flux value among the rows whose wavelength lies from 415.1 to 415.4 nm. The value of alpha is 11.36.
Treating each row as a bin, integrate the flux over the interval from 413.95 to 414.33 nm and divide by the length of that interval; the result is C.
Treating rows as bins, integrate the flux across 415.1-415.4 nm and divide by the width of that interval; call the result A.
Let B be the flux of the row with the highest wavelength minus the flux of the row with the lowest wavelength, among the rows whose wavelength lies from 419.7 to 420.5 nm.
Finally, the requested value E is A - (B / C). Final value 11.91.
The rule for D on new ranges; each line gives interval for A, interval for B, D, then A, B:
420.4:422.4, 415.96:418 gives -1.7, -0.3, 0.4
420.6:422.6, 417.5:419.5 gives 0.2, -1.1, -0.2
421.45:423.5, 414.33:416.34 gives 0.9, 0.7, 0.7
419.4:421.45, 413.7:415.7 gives -1.0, 0.1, -0.1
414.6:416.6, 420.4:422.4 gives -0.4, 0.6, -0.3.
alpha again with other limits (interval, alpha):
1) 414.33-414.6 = 10.64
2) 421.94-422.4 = 10.36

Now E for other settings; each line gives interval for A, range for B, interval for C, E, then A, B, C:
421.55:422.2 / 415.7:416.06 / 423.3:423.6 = 12.01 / 12.0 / -0.4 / 11.8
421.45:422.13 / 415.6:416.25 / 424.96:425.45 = 12.02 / 12.0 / -0.7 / 11.2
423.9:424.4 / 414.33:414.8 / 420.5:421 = 11.39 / 11.5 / 1.0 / 12.0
